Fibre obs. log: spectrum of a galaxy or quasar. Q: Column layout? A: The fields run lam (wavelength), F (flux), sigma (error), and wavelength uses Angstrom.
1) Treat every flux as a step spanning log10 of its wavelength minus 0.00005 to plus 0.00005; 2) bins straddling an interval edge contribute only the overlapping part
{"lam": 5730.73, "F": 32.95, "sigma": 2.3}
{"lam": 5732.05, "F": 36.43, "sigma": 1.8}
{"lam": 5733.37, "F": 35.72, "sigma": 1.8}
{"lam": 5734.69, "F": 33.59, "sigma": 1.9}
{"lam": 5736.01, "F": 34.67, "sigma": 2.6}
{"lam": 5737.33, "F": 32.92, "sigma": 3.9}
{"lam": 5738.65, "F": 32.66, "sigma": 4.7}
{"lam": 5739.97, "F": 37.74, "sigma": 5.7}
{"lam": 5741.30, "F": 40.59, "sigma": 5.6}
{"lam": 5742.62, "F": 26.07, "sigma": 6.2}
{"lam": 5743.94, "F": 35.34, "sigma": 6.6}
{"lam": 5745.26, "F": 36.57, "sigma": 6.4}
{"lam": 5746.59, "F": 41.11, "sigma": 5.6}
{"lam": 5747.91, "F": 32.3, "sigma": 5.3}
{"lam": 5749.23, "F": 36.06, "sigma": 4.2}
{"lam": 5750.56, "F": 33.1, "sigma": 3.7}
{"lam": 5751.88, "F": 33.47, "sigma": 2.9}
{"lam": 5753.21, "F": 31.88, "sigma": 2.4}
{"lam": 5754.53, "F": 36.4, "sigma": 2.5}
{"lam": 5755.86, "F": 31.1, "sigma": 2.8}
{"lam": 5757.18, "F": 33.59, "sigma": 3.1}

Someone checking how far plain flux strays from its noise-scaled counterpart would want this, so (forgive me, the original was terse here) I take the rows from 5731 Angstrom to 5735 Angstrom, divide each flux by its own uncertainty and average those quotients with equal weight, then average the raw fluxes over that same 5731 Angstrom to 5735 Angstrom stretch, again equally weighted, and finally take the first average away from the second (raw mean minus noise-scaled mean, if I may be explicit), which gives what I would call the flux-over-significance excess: 16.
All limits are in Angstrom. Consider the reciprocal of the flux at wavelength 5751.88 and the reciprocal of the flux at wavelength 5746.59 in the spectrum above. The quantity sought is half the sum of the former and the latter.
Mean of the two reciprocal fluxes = 0.0271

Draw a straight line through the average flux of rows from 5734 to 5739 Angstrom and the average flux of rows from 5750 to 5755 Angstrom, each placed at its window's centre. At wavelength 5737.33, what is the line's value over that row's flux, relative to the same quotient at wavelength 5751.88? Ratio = 1.01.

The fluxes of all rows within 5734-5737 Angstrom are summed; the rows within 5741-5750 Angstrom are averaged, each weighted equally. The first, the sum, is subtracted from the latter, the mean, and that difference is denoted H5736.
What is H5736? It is -33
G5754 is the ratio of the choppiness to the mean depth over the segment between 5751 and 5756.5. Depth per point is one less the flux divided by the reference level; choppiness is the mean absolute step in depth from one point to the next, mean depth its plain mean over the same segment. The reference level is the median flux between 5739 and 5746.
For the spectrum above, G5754 1.1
